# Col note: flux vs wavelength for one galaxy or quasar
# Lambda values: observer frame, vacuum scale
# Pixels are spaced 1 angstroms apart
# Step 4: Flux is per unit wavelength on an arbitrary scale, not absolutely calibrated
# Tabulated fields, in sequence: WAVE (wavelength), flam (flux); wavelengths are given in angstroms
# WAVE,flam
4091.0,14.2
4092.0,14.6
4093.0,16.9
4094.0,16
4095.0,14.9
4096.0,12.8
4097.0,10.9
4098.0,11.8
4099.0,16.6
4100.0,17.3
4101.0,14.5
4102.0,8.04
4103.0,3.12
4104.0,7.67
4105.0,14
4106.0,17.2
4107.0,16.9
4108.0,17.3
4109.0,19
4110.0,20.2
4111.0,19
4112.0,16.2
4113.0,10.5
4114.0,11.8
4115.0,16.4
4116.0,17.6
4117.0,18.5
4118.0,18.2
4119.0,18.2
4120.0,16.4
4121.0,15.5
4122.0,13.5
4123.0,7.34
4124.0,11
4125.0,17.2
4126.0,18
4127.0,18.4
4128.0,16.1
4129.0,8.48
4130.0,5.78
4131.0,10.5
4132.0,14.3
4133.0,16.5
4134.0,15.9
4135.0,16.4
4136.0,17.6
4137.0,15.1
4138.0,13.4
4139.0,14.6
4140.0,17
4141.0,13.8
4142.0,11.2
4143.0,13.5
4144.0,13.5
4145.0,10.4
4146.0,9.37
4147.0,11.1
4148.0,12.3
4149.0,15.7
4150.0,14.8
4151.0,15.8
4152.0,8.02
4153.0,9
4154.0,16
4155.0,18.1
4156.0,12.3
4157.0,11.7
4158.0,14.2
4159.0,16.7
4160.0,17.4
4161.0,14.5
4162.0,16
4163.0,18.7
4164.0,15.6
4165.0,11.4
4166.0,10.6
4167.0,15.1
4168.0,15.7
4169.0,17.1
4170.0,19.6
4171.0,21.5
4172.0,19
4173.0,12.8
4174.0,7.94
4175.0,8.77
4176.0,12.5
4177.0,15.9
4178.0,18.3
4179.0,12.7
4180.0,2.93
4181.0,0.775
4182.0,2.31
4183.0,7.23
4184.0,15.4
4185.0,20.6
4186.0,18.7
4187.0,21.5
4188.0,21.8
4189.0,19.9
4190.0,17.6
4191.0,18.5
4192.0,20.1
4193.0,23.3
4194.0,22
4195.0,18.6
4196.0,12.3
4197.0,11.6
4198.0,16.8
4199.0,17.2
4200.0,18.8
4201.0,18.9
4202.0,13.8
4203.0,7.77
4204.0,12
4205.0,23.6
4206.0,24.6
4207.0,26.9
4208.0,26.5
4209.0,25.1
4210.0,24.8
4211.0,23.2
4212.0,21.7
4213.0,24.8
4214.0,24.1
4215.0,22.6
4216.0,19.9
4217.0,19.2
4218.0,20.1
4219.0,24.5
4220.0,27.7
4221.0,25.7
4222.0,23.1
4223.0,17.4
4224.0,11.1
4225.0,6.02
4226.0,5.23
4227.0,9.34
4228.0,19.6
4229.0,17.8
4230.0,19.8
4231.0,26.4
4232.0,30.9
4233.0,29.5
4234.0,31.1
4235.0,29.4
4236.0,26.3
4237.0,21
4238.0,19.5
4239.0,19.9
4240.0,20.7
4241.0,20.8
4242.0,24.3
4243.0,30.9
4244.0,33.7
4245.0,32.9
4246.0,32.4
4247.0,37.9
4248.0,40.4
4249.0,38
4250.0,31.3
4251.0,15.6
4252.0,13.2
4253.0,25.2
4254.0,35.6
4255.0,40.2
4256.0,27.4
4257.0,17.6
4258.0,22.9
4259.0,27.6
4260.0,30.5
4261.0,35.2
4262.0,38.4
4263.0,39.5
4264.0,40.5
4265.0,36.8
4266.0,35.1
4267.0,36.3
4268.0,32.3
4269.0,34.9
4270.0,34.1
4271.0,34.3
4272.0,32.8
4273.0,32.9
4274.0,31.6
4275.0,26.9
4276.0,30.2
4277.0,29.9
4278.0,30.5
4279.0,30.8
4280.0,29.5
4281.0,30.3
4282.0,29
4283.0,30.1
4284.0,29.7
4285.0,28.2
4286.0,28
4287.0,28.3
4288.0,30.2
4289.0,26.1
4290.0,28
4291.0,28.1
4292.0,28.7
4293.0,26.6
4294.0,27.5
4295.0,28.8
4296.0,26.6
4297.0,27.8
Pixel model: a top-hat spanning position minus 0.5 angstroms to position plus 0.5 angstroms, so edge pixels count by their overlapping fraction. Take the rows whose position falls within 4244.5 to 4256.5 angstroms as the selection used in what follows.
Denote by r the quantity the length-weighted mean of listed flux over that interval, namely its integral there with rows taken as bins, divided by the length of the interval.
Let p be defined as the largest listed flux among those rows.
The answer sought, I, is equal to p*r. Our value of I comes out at 1246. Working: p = 40.4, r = 31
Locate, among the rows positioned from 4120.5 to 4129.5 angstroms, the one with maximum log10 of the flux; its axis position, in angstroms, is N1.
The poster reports 4127.0 angstroms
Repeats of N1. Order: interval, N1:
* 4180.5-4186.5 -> 4185.0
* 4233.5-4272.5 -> 4264.0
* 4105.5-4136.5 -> 4110.0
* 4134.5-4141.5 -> 4136.0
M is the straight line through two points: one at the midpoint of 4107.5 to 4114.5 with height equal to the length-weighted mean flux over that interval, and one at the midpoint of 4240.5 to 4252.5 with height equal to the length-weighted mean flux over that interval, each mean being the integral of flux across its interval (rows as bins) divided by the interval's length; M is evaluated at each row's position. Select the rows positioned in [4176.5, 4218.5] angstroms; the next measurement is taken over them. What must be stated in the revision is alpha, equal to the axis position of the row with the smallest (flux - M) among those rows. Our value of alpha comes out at 4181.0 angstroms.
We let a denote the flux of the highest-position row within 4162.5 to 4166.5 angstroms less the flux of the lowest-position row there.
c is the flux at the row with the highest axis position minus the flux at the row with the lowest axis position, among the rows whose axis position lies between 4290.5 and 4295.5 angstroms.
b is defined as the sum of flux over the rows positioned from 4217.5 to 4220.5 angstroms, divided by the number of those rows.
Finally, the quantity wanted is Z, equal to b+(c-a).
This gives 33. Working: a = -8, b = 24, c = 0.7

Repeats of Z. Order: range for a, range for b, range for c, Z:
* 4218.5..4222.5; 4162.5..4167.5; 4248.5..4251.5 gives -7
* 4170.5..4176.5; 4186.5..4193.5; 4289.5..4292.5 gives 30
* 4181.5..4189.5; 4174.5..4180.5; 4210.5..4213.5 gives -4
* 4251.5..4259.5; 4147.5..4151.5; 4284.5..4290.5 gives 0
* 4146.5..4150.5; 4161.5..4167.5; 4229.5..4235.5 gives 20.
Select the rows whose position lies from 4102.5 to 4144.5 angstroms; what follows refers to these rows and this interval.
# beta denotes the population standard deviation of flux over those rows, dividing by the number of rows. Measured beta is 3.9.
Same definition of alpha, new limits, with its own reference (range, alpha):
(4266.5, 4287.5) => 4275.0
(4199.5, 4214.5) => 4203.0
